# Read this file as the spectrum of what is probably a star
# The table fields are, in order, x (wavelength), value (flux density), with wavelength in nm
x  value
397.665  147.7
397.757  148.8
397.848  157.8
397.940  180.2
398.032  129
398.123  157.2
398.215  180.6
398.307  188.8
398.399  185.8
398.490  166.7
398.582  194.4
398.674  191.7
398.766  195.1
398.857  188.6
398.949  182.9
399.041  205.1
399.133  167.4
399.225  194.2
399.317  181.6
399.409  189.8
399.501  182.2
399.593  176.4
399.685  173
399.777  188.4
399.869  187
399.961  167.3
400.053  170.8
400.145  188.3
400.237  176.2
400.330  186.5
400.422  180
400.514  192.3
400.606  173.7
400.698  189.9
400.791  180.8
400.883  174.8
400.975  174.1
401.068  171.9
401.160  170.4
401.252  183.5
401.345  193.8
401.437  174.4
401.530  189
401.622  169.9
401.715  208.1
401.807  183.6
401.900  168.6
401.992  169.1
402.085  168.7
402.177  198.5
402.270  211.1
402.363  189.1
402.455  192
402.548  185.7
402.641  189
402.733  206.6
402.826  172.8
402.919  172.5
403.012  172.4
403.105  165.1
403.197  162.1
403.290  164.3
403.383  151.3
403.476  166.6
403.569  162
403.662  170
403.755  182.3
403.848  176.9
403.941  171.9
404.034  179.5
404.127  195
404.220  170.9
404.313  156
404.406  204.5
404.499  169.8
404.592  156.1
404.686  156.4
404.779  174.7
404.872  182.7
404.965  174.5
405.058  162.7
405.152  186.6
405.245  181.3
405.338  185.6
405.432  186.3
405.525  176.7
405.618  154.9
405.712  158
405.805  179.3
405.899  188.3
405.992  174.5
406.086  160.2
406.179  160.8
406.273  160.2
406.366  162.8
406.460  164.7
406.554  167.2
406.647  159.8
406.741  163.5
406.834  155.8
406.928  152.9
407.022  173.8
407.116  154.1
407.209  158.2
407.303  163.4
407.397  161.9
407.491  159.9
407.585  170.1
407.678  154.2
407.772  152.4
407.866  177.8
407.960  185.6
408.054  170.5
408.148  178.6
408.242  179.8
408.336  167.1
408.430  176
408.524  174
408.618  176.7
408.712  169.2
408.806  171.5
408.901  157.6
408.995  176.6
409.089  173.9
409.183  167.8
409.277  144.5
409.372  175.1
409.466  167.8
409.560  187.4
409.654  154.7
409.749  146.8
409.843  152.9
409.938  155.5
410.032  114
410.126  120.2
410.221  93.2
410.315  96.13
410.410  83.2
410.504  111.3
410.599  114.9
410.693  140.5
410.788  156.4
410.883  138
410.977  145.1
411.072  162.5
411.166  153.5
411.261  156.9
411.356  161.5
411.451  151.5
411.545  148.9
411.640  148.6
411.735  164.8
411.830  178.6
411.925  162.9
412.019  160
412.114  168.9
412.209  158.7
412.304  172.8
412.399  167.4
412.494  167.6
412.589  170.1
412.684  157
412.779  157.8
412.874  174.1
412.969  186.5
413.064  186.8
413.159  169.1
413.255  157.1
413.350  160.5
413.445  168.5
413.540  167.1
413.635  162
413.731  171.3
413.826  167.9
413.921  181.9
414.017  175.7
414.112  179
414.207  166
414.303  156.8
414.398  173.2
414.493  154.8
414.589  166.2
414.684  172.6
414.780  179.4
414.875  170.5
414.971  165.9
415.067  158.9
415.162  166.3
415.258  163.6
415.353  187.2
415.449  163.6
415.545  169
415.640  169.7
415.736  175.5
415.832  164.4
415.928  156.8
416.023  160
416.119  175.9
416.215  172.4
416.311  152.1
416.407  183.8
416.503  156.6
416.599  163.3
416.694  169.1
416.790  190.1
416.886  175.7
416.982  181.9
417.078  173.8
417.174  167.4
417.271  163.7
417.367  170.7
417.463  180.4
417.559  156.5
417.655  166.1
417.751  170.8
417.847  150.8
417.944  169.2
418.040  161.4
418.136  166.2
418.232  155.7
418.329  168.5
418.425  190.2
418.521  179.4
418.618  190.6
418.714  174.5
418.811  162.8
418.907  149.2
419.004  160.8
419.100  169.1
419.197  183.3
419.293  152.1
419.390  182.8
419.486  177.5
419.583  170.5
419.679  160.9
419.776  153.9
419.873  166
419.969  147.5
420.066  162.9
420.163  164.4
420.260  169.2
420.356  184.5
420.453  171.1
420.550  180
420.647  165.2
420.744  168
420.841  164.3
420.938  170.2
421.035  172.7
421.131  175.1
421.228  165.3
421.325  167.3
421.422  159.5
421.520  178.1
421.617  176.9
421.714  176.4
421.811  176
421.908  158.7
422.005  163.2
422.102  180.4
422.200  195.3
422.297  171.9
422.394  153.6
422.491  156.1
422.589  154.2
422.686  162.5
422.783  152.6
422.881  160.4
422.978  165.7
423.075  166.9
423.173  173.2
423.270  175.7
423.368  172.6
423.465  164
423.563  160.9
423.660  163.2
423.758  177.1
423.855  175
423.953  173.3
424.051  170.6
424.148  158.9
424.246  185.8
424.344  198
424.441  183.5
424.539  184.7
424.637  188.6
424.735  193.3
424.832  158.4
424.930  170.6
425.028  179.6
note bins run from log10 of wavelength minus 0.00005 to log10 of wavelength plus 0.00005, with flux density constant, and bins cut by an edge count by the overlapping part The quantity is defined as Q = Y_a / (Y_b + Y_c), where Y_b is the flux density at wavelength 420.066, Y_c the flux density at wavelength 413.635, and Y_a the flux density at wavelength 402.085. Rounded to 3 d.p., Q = 0.519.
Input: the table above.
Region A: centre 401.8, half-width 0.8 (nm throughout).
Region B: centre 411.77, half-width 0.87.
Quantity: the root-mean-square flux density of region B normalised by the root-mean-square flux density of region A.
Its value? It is 0.87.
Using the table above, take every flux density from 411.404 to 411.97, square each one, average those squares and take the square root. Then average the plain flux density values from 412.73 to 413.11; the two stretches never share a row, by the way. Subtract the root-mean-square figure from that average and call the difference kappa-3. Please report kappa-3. 17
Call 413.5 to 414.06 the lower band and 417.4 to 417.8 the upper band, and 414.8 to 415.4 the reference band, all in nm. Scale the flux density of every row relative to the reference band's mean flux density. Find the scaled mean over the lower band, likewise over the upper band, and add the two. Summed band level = 2.01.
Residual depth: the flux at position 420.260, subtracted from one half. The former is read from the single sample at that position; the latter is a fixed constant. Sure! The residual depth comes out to -169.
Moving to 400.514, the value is -192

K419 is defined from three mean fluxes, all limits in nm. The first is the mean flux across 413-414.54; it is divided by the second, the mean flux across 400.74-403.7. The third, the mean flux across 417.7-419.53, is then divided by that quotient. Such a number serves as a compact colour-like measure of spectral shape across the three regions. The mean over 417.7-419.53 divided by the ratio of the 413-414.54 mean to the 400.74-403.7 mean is 179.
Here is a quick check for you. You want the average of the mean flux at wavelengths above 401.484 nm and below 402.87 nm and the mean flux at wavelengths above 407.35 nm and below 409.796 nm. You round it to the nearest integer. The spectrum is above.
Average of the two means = 178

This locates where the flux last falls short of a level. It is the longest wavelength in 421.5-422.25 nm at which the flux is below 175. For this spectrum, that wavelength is 422.005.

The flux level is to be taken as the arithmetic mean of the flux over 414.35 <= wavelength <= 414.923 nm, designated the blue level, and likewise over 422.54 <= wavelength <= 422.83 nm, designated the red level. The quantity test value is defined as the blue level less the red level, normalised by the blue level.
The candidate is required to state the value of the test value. 0.08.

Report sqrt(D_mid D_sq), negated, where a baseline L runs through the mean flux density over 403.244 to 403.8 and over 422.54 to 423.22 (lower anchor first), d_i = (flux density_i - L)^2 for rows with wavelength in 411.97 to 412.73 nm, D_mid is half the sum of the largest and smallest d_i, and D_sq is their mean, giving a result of -36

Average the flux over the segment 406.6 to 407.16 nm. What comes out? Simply 160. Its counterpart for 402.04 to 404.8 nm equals 176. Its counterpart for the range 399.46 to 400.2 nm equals 179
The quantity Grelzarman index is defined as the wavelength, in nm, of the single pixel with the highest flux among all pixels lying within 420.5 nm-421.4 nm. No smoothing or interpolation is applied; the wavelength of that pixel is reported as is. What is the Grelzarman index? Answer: 420.550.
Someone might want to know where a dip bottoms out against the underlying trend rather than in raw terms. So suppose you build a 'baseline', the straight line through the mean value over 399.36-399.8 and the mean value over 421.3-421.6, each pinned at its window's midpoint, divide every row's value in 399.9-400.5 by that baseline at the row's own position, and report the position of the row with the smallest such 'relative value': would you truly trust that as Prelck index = 399.961 nm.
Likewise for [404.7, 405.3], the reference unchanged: 405.058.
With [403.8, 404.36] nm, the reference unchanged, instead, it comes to 404.313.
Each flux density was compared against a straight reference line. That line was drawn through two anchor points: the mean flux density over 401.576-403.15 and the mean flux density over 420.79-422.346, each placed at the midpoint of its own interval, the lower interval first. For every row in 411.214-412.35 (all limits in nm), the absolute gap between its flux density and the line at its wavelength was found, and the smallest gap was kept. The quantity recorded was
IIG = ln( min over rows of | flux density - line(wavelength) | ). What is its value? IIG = -0.4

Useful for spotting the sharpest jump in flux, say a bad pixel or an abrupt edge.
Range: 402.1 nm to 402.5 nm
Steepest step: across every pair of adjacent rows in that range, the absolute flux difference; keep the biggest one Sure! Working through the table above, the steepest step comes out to 22.0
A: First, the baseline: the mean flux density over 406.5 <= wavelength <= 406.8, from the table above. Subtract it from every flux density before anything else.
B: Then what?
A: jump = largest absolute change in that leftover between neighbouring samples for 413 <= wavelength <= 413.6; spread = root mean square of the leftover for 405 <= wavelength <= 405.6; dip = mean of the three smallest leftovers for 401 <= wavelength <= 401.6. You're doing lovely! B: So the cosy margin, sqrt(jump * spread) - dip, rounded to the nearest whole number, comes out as 9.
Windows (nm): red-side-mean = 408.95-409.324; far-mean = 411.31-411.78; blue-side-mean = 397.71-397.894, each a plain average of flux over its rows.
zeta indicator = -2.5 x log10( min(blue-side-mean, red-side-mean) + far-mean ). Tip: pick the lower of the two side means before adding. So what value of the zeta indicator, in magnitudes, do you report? -6.22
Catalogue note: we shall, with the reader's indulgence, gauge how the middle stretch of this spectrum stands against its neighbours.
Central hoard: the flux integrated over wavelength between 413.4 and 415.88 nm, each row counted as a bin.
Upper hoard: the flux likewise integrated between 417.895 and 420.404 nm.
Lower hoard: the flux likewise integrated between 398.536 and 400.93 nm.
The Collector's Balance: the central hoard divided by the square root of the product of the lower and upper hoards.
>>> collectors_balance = 0.97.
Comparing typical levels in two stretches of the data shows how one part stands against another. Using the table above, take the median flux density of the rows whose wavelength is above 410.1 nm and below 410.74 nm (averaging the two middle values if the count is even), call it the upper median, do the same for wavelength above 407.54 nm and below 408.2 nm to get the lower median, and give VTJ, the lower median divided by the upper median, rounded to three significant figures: 1.53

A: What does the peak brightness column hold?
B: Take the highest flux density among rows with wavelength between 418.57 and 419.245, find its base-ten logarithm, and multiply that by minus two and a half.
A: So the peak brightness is -5.70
